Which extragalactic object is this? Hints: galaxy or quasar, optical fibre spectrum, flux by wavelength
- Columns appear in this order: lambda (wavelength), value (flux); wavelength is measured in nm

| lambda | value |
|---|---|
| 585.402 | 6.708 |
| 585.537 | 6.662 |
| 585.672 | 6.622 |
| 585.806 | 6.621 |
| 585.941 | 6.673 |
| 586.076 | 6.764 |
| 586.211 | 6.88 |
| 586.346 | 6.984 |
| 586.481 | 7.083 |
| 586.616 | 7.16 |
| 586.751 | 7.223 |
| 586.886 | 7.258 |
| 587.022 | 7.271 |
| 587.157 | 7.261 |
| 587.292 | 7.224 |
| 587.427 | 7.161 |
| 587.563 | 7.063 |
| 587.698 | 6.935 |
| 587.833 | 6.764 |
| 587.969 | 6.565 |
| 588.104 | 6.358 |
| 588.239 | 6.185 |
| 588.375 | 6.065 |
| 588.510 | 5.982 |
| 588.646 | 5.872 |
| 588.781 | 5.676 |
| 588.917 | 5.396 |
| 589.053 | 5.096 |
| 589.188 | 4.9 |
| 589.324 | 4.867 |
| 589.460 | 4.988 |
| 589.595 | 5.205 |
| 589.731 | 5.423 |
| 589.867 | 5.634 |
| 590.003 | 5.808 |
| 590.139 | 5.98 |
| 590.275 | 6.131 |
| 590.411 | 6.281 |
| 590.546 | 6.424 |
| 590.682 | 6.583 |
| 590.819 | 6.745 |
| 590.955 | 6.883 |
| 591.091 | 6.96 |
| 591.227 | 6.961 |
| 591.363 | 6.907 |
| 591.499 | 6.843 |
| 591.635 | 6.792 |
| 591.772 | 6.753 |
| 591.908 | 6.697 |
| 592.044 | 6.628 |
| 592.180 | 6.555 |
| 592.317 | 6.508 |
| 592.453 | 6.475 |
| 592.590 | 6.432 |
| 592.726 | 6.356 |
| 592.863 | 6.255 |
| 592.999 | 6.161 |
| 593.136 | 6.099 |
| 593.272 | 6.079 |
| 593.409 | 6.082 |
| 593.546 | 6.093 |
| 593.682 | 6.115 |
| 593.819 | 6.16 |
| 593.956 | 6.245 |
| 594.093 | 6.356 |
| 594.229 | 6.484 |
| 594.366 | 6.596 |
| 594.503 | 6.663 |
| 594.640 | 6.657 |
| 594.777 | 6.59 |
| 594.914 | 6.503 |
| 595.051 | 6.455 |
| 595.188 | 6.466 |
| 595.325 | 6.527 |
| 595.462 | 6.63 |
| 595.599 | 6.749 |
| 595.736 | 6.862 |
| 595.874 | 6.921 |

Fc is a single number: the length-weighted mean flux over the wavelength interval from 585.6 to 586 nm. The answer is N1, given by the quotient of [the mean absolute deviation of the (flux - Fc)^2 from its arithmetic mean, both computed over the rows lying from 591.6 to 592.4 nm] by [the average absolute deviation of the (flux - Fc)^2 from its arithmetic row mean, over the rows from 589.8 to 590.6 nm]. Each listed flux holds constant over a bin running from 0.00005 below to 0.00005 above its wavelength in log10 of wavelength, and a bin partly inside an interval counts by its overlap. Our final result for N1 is 0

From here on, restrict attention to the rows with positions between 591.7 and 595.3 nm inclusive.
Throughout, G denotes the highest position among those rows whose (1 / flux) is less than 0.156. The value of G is 595.188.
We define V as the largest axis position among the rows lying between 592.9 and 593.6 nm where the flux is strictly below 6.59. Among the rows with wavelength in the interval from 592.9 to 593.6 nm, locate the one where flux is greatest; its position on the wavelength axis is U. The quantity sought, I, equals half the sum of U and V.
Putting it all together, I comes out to 593.27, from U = 592.999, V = 593.546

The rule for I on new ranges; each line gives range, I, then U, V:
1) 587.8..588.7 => 588.24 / 587.833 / 588.646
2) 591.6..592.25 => 591.91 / 591.635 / 592.180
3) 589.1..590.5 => 590.41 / 590.411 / 590.411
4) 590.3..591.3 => 590.95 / 591.227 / 590.682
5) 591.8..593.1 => 592.45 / 591.908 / 592.999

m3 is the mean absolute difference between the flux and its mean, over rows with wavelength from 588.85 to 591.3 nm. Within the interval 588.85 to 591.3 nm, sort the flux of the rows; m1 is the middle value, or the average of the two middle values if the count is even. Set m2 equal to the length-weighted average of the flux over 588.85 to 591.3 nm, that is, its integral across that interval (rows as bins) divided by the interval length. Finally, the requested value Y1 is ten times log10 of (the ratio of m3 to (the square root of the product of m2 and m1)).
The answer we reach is -9.6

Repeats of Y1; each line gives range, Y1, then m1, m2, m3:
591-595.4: -14.8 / 6.5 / 6.5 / 0.21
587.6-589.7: -10.0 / 5.9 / 5.8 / 0.59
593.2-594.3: -17.1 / 6.1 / 6.2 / 0.12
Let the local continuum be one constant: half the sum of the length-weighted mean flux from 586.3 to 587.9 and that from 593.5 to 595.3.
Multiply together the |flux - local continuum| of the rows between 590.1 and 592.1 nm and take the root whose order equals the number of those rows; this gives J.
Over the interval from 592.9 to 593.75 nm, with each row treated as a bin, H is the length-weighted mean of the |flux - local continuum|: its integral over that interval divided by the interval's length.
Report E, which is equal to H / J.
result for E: 5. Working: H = 0.66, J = 0.13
